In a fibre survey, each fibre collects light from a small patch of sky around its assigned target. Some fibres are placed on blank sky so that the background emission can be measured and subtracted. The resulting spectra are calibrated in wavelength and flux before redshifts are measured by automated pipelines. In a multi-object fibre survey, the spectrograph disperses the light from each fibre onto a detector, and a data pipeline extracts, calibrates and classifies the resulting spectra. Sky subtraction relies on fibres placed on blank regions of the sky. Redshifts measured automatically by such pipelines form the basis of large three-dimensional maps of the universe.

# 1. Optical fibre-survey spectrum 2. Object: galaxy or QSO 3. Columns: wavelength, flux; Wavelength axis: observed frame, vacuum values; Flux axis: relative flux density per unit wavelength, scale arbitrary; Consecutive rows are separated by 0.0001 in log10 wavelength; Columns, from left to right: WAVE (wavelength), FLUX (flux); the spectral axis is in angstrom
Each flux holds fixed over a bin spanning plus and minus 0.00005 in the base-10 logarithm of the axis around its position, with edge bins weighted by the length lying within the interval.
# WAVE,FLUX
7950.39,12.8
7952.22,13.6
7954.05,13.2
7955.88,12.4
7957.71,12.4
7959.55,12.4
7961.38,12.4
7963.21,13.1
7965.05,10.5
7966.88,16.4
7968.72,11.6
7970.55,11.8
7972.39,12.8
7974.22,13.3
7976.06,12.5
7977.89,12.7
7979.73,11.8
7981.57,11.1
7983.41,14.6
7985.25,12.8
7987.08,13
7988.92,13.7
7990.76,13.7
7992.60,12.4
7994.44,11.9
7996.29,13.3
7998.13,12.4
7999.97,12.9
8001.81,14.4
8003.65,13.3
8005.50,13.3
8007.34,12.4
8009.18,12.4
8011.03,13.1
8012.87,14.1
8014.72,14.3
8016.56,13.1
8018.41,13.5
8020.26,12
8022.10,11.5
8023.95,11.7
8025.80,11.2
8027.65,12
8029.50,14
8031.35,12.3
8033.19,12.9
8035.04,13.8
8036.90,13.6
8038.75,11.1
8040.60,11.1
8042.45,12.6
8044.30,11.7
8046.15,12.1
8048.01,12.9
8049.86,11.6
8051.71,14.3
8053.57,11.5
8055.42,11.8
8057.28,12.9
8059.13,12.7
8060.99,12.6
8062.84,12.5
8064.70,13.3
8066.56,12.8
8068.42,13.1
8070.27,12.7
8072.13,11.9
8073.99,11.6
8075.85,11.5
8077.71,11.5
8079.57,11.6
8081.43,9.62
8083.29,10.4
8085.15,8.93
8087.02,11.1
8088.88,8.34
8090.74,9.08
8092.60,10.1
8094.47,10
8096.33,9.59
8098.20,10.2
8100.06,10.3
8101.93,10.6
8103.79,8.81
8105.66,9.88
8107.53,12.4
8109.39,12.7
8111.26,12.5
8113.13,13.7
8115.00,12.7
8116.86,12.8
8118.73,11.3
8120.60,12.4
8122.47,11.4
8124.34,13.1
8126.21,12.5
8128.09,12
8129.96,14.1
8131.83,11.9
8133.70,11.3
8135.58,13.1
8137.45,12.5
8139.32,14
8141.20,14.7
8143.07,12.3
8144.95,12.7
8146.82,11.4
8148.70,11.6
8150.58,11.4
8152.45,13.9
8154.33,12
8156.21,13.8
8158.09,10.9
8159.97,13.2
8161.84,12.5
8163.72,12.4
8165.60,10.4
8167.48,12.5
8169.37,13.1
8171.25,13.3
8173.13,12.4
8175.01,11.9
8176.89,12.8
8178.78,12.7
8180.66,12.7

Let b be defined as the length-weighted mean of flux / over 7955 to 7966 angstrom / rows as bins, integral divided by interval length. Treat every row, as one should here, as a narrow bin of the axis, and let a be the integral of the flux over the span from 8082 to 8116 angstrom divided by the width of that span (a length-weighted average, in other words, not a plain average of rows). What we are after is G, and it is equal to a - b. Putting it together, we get -1.6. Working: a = 10.6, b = 12.2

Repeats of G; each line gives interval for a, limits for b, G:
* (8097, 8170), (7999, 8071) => -0.5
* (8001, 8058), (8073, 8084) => 1.6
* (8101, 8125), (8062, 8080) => -0.4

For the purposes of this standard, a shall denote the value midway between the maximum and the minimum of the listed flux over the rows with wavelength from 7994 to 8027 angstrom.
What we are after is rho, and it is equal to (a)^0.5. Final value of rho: 3.58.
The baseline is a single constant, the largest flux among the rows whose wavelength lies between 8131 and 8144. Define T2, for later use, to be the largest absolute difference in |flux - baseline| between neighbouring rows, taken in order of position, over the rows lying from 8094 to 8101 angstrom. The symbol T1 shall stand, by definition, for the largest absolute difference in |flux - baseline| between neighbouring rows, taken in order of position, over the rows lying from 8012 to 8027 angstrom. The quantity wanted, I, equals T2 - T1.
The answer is -0.89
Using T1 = 1.5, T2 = 0.6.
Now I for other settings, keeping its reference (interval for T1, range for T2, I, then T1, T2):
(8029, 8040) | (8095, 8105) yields -0.71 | 2.5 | 1.8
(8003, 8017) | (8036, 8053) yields 1.50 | 1.2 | 2.7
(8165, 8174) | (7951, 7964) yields -1.30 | 2.1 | 0.8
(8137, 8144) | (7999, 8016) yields -0.90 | 2.4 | 1.5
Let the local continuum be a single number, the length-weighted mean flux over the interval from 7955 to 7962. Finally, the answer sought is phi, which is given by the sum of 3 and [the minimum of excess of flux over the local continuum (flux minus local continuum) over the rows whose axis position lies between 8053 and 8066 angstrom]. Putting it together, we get 2.10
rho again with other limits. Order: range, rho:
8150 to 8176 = 3.49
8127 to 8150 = 3.61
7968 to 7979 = 3.53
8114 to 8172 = 3.54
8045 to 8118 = 3.36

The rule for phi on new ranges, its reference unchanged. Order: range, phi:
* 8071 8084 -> 0.22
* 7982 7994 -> 3.00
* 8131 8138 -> 1.90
